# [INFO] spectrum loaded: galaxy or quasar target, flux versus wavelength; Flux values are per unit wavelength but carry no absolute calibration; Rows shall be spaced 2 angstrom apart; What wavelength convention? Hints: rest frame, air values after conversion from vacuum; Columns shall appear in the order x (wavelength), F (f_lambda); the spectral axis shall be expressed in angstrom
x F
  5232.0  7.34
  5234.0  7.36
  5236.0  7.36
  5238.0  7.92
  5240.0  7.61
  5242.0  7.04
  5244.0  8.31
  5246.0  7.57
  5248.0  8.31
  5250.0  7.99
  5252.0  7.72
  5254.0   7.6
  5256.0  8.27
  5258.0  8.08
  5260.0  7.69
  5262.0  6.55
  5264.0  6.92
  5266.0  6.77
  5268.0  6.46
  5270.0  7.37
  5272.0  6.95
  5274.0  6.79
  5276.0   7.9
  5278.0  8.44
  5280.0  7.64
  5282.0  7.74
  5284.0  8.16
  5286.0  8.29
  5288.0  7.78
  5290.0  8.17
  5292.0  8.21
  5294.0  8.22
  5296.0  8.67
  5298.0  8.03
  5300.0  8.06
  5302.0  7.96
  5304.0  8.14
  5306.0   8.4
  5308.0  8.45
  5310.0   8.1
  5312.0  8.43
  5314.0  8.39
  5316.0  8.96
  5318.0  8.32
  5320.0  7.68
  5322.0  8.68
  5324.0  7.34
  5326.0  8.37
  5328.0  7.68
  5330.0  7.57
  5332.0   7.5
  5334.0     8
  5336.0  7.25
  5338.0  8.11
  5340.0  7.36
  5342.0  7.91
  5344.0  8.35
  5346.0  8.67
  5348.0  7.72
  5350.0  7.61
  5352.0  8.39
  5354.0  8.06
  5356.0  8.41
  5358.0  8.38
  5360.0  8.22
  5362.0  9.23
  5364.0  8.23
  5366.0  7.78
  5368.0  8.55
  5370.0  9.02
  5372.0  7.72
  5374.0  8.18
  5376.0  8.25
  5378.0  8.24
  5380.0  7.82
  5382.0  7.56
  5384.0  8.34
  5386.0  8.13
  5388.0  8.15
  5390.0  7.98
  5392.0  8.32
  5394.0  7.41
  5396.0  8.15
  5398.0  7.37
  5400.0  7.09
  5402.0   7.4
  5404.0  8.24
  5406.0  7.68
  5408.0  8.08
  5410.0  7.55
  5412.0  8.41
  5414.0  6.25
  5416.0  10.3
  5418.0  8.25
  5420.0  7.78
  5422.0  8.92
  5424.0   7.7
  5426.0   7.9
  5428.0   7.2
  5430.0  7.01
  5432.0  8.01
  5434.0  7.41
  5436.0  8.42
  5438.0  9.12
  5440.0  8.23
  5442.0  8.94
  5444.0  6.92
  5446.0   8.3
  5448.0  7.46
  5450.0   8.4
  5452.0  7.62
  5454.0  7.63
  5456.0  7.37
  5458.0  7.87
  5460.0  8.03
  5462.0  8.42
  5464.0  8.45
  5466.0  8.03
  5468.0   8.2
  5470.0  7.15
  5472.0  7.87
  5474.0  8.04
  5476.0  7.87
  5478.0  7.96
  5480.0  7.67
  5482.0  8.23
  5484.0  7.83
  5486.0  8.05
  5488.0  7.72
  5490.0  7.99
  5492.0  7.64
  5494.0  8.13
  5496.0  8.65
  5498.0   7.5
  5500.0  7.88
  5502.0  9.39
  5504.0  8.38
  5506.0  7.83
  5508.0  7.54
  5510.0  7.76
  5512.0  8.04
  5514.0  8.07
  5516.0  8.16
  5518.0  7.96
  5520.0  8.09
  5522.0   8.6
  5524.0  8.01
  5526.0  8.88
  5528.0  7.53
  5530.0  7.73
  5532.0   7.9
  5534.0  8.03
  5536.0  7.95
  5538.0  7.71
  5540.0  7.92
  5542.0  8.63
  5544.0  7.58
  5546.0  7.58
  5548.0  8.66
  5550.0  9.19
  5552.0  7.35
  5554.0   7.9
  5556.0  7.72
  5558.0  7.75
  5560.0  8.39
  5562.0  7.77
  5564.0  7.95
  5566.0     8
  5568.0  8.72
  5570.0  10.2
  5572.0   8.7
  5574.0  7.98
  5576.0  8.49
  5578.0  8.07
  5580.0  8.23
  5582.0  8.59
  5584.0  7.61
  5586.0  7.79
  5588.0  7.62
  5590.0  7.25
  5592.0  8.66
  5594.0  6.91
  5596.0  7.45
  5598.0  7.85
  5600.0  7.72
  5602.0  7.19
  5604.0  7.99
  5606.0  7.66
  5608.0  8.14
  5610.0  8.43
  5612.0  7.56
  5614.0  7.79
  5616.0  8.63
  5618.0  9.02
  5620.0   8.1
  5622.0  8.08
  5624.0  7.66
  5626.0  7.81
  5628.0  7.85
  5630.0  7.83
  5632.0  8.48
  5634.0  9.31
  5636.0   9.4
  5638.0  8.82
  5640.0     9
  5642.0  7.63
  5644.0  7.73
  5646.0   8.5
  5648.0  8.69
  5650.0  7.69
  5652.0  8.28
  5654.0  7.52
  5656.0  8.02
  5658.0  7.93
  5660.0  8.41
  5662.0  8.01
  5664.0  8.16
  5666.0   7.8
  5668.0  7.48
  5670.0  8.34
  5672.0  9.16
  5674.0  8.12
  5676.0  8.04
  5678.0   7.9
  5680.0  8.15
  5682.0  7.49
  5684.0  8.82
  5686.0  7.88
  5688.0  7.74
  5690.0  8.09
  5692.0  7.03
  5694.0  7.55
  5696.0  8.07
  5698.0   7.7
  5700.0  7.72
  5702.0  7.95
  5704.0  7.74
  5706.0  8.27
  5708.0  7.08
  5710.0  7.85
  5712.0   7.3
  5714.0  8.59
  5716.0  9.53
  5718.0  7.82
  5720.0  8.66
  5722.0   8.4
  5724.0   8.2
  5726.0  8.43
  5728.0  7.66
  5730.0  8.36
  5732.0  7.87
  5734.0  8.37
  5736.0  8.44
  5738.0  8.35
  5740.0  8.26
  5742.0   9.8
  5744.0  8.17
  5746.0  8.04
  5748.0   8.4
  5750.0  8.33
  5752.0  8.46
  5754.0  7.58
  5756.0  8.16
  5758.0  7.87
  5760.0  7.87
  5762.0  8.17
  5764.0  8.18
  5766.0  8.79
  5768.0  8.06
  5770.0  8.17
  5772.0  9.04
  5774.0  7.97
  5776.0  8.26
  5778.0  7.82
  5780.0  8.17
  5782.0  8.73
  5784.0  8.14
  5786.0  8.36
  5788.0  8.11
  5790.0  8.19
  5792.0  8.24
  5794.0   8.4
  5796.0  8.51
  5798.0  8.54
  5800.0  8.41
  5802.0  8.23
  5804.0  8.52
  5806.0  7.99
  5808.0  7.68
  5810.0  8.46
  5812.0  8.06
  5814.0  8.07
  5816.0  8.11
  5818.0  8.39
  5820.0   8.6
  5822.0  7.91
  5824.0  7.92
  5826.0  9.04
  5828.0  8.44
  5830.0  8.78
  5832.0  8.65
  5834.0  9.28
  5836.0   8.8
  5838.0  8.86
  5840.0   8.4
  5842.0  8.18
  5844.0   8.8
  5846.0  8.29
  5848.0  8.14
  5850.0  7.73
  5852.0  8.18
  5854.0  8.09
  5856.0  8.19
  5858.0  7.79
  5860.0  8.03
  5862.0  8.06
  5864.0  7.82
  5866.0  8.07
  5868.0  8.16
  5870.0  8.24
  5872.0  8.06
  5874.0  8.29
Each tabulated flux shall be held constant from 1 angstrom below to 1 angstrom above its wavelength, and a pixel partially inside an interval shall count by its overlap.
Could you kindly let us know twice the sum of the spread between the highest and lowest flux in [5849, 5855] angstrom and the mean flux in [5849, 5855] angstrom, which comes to 16.9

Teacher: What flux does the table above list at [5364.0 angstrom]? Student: 8.23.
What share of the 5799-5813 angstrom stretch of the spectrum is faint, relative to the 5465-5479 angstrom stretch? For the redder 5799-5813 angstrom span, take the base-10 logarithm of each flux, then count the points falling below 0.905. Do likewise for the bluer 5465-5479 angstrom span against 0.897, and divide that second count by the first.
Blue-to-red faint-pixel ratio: 1.5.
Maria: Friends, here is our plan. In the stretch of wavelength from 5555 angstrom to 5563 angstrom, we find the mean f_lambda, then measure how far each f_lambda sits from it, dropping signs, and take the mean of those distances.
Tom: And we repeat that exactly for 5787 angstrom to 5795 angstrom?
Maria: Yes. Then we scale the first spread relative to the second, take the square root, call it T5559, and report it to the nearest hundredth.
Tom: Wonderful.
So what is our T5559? 1.68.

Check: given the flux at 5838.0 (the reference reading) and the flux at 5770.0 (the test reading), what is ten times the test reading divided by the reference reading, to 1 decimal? 9.2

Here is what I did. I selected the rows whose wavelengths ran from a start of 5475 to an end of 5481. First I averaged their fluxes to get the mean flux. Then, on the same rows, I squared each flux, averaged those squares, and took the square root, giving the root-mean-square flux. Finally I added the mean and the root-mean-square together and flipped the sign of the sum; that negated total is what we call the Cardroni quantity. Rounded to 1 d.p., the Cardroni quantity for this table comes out -15.7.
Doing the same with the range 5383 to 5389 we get -16.4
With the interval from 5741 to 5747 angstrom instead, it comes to -17.4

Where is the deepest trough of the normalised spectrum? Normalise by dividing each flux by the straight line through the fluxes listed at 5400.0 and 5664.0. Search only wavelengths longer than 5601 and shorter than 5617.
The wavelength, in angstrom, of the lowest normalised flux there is 5602.0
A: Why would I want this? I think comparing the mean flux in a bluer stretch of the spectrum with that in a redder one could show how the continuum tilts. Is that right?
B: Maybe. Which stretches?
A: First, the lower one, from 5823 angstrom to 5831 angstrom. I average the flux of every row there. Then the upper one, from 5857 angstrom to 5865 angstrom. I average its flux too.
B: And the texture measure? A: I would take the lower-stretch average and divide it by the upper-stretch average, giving 1.08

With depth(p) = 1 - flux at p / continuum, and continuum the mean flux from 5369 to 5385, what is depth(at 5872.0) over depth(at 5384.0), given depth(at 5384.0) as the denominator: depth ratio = 0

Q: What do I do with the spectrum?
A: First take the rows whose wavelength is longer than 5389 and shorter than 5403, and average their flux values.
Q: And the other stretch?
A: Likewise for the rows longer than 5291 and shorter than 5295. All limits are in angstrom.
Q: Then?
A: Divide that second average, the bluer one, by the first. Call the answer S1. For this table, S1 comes 1.07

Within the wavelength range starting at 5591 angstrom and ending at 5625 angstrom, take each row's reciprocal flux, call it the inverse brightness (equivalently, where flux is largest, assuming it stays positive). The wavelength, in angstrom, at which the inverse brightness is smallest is 5618.0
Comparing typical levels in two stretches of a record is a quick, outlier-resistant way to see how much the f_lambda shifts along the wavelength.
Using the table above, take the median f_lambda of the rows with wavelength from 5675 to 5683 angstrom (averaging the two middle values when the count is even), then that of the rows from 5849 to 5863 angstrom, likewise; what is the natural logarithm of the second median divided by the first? 0.011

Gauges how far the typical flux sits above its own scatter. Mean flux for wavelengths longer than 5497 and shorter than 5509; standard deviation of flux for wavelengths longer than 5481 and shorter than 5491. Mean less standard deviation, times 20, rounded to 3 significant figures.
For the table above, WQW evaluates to 158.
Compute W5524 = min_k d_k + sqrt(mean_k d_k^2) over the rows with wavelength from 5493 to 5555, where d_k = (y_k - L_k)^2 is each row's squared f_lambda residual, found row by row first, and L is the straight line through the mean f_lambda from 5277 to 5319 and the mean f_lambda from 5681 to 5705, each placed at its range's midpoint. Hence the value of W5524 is 0.50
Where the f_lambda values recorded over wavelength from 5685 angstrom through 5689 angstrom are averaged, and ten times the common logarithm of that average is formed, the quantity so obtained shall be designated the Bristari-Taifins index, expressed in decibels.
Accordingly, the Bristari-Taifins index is 8.9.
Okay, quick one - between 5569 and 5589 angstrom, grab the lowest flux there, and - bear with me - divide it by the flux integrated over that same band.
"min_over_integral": 0.0457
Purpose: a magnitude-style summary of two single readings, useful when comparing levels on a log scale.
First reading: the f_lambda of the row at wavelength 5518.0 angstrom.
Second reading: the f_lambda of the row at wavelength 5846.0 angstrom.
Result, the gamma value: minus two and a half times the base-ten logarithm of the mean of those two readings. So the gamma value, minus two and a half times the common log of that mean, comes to -2.27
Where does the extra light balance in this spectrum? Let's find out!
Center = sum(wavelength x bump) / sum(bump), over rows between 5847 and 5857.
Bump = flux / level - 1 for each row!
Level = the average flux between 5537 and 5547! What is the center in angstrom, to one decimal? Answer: 5853.0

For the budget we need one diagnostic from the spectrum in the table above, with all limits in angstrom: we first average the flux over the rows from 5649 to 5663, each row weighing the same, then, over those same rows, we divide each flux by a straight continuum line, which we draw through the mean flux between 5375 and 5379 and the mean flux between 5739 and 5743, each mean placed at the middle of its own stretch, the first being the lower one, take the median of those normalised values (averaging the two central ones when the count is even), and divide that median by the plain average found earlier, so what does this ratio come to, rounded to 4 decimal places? 0.1133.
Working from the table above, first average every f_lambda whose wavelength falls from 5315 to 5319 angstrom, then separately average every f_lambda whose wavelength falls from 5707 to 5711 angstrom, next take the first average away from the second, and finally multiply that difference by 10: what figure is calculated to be -12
